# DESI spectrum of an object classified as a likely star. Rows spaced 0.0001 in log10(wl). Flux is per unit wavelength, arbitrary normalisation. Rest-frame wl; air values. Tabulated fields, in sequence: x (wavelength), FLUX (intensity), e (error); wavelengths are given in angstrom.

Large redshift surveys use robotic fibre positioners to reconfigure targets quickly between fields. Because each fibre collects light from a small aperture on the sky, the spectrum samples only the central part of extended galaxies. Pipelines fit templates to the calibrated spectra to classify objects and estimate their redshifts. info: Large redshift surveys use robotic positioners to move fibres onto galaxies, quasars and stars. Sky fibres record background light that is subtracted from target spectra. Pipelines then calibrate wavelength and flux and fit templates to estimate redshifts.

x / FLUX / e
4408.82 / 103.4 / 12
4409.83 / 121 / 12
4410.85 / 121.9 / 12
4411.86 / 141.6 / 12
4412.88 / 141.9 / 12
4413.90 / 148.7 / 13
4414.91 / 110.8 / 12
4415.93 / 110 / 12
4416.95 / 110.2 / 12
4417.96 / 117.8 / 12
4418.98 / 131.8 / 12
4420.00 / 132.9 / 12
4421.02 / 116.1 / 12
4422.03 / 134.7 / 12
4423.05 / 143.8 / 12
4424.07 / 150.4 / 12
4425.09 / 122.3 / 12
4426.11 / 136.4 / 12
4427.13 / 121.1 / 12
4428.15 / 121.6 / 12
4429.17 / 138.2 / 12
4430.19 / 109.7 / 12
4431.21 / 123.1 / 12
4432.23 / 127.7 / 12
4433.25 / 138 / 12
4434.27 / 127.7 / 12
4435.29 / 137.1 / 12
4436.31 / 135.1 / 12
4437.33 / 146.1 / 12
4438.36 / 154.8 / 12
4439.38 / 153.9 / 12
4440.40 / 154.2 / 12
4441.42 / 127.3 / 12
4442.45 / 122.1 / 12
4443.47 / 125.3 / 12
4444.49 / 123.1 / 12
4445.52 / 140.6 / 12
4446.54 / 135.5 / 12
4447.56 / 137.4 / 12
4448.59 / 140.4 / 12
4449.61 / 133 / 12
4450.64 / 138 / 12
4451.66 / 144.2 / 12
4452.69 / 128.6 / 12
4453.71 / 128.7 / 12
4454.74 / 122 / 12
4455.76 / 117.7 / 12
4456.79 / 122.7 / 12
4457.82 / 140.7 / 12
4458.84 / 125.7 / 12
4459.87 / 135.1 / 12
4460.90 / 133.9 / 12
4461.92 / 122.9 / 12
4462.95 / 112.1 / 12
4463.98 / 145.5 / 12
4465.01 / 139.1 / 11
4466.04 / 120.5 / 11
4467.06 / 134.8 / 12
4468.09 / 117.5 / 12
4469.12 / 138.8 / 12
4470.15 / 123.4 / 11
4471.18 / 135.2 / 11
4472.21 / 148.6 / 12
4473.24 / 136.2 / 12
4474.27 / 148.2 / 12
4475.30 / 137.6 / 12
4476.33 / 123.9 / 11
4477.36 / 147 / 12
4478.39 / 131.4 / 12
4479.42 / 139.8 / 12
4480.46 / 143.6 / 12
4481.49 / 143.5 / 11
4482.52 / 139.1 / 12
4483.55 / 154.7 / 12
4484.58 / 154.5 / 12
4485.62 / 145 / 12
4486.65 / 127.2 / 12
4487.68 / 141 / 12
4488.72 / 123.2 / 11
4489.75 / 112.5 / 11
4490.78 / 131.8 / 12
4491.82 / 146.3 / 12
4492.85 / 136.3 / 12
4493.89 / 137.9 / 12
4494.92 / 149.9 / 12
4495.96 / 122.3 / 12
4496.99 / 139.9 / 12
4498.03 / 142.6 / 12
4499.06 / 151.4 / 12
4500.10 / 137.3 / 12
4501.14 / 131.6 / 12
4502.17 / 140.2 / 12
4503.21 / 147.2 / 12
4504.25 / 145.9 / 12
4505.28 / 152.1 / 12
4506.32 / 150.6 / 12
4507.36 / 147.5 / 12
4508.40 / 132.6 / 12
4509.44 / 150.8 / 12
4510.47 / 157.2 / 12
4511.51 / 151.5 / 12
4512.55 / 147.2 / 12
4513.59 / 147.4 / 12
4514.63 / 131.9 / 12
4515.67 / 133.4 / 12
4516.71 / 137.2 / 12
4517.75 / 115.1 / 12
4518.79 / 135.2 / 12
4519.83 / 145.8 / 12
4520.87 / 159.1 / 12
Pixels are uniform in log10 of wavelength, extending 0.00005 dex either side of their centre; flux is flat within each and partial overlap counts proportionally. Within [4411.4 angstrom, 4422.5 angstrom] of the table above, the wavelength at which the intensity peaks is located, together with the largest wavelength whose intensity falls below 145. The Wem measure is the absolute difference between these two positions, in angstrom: 8.1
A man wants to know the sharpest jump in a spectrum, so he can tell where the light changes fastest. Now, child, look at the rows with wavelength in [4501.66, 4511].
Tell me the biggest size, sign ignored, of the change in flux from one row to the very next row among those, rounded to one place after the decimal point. 18.2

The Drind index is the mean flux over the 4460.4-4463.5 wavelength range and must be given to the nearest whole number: 123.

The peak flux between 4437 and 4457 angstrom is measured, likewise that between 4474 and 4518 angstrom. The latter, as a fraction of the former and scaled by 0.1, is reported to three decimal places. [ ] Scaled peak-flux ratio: 0.102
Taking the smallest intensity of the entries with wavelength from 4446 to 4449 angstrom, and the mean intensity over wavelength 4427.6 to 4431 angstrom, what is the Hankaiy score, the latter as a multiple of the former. 0.91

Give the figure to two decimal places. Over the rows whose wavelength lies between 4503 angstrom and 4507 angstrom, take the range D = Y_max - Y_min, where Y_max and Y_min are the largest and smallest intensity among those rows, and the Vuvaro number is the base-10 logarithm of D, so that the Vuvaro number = 0.79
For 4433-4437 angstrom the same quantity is 1.01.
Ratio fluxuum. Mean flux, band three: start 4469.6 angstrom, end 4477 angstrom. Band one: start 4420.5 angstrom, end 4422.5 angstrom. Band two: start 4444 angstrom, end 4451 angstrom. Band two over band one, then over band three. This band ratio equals 0.0079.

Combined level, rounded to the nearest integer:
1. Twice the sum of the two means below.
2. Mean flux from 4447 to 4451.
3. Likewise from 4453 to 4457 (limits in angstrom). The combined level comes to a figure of 520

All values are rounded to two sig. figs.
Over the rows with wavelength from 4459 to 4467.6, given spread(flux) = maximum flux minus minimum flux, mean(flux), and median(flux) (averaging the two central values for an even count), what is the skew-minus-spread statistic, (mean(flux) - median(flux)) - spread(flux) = -37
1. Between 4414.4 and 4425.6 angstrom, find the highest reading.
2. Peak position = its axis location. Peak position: 4424.07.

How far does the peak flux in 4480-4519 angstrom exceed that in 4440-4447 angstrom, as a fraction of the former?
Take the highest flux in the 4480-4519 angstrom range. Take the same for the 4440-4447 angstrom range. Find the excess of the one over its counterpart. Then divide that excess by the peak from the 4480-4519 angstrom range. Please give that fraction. 0.02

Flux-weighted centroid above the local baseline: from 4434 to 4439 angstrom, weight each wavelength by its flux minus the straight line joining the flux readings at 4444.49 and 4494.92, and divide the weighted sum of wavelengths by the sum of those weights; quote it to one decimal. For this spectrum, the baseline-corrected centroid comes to 4436.9 angstrom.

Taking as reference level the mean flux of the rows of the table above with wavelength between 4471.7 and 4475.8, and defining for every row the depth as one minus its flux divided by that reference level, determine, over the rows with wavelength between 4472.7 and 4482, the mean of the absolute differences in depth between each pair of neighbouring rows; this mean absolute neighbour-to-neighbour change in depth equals 0.076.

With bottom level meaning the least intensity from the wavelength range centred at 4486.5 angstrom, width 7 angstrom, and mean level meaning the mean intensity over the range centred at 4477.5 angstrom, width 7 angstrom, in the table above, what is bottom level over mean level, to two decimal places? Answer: 0.81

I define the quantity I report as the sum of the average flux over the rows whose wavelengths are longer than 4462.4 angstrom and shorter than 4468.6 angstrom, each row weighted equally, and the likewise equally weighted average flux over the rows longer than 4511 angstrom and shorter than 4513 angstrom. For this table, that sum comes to 278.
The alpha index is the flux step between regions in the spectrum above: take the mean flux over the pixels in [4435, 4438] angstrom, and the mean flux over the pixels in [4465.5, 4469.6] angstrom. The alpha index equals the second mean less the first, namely -12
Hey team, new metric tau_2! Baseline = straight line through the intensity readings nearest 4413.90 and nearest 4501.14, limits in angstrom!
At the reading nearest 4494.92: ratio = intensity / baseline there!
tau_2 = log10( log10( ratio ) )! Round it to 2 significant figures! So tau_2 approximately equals -1.3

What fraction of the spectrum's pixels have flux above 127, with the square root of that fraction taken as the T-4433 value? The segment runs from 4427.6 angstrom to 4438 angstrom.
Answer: 0.84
